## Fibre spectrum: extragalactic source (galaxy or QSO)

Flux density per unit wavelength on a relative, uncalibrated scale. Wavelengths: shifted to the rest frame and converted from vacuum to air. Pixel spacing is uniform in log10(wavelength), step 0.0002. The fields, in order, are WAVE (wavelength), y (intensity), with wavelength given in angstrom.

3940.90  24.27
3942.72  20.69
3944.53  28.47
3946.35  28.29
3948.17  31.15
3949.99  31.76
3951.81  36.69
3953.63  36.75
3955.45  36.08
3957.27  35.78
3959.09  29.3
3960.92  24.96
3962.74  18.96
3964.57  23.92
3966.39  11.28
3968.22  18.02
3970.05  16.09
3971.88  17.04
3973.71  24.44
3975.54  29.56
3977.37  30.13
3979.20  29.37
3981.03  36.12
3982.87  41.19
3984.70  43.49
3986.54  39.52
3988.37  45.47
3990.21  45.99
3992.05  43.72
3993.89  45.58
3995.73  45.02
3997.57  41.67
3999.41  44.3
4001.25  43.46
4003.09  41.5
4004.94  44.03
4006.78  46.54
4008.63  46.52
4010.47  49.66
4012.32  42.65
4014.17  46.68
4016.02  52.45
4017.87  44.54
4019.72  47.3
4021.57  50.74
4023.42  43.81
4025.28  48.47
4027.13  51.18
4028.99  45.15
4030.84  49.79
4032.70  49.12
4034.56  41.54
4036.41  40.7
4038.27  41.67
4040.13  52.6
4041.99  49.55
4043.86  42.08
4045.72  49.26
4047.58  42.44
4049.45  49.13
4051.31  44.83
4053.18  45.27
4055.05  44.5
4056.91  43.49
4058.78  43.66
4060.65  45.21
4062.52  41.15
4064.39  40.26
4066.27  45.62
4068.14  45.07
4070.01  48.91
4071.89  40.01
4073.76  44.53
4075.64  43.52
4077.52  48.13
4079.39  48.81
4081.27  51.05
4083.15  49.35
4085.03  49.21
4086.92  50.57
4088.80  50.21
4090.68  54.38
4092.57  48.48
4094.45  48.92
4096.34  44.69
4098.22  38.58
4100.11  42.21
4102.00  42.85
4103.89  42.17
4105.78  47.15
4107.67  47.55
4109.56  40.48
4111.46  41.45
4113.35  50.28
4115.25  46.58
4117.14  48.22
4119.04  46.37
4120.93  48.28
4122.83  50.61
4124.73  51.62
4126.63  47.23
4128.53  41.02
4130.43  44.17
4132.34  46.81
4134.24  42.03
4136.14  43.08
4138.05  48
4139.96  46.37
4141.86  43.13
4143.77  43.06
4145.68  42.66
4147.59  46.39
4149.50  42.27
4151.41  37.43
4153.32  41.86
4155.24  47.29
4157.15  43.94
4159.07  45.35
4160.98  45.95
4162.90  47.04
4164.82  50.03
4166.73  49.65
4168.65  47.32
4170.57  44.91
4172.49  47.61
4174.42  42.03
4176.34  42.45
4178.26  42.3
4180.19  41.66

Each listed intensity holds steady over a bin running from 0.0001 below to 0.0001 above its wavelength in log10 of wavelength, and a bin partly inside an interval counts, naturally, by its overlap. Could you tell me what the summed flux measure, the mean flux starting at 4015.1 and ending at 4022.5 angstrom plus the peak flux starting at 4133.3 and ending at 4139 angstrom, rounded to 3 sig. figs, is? 96.8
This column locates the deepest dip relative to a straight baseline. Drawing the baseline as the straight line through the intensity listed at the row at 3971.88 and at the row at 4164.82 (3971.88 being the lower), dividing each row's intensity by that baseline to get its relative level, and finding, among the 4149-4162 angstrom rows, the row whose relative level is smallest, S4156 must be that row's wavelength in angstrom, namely 4151.41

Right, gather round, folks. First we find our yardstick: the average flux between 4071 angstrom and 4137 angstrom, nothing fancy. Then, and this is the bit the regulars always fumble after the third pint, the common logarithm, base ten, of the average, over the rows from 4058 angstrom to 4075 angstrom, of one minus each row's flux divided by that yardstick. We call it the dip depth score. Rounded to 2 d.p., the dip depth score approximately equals -1.27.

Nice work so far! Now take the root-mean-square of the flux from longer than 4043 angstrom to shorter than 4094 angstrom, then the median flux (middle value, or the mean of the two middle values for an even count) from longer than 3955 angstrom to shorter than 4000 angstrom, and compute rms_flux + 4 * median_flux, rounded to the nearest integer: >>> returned 190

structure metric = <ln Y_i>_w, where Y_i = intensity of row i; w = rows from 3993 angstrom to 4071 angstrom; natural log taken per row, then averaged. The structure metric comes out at 3.82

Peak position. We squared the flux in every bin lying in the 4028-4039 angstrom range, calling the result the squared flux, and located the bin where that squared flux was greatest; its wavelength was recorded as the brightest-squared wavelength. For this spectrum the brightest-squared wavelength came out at 4030.84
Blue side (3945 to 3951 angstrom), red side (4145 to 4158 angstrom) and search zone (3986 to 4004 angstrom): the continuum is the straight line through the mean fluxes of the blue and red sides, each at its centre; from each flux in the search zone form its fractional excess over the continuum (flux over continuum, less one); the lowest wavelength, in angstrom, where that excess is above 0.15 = 3986.54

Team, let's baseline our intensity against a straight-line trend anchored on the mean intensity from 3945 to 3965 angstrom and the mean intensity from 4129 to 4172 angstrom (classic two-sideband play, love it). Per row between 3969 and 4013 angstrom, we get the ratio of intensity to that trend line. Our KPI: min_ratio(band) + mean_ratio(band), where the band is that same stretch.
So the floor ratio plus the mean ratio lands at 1.68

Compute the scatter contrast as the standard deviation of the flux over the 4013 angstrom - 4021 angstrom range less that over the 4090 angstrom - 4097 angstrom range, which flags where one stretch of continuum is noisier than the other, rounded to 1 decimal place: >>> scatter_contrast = -0.6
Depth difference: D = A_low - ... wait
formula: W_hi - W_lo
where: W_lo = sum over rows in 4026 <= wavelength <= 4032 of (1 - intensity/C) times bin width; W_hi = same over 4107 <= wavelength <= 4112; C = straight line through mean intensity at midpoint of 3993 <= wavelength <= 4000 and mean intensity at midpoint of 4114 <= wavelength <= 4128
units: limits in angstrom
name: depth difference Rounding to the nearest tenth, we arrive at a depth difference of 1.0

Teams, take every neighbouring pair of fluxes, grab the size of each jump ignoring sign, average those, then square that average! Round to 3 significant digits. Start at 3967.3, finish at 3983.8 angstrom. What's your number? 12.7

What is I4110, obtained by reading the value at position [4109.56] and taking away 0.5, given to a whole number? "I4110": 40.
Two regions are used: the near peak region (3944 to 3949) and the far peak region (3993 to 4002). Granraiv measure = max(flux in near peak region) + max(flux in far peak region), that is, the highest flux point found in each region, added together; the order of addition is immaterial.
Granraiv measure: 77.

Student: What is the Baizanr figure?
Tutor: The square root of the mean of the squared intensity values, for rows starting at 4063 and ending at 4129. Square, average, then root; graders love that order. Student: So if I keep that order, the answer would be 46.6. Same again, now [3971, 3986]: 32.5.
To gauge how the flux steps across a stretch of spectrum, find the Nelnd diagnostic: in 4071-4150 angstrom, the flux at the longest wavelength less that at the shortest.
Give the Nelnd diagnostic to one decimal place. 2.3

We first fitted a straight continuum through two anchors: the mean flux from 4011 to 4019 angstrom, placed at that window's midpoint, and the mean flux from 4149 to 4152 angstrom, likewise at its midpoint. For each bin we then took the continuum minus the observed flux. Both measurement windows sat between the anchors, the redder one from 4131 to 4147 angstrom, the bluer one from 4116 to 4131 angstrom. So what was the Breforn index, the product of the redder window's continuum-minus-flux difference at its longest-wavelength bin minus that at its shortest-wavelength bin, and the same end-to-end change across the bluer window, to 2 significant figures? 12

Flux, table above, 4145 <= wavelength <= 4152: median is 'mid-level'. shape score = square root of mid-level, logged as 6.52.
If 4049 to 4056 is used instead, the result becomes 6.71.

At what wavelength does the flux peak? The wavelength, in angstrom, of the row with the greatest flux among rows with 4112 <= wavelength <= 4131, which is 4124.73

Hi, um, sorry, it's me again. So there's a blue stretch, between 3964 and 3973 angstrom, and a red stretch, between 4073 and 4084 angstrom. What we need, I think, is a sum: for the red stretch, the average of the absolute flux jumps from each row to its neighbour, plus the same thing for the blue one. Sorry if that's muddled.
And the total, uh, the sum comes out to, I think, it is 7.61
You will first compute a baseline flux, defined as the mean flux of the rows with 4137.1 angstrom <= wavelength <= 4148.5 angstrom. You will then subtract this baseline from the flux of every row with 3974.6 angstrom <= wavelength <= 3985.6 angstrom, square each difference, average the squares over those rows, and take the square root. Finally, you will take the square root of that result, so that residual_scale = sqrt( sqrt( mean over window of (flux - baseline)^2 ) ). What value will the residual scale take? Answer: 3.39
